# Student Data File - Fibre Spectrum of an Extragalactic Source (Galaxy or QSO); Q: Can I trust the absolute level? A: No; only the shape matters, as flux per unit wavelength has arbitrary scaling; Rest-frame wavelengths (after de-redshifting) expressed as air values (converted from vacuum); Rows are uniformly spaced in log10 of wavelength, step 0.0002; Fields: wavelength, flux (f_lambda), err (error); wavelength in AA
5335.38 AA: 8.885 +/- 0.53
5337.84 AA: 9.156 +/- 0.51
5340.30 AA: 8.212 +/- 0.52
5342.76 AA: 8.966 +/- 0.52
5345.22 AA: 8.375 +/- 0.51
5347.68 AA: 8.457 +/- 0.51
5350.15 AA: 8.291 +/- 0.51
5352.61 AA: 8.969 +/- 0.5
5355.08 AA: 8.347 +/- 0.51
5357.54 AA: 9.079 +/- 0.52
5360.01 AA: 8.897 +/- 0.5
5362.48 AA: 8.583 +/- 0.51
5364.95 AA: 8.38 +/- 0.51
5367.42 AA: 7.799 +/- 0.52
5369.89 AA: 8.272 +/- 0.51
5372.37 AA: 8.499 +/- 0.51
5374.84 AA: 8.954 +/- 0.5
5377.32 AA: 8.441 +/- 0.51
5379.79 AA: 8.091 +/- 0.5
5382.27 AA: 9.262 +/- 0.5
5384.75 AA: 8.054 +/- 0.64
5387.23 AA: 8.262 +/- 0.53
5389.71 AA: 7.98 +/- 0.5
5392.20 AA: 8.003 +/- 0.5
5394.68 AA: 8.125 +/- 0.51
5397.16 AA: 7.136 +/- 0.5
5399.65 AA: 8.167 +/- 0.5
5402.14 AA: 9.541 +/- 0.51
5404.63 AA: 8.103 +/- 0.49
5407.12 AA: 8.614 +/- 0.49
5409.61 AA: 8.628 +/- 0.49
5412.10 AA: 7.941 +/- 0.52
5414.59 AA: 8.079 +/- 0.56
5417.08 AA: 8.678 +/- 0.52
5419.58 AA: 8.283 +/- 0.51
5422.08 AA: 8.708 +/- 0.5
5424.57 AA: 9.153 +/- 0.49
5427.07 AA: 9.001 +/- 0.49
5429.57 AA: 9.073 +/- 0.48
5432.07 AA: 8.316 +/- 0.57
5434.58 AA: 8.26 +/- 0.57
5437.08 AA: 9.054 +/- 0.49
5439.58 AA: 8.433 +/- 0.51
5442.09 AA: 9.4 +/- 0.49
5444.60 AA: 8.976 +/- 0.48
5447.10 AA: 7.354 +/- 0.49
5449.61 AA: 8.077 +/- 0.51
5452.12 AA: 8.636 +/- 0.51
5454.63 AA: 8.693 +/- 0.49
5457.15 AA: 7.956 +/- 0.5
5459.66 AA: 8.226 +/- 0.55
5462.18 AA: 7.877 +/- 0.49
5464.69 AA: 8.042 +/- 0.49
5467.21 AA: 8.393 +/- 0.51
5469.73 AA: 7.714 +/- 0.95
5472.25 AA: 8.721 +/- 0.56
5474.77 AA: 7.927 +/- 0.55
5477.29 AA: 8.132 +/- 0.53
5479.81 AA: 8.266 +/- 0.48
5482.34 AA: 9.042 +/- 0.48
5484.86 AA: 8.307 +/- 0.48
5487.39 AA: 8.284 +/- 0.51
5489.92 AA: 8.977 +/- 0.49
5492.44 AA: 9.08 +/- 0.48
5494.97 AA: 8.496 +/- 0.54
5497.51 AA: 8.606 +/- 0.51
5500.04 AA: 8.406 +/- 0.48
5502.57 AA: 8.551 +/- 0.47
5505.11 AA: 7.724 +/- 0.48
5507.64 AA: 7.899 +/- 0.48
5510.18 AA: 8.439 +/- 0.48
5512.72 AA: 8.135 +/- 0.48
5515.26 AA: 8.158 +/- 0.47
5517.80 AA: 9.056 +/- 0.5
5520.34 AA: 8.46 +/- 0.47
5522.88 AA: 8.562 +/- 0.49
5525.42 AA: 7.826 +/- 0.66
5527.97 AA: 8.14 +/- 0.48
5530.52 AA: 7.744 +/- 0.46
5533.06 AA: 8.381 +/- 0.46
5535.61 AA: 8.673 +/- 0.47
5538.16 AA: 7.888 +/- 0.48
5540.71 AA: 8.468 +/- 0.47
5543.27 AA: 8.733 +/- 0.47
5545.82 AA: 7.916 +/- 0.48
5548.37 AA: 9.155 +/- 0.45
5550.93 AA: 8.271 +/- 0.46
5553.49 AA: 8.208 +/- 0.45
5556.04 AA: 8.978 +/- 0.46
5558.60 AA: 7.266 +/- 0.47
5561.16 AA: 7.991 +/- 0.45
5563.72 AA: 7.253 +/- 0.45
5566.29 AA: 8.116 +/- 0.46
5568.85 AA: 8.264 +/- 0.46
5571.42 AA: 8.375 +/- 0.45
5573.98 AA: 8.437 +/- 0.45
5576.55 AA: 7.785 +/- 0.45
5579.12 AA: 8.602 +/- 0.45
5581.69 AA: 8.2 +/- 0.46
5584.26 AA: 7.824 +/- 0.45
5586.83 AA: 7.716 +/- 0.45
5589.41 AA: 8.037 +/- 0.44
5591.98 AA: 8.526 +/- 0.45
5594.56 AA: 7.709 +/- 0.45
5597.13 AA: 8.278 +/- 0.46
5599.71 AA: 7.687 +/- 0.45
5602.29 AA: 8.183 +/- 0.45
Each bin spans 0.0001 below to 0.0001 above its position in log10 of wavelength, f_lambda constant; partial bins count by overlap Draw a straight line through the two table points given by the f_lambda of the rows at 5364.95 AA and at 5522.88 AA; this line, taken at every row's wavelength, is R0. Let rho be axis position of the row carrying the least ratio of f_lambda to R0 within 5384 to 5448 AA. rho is 5397.16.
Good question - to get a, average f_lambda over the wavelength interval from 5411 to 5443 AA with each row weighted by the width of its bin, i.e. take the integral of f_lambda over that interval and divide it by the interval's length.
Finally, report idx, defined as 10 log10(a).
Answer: 9.37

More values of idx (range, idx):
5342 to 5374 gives 9.31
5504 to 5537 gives 9.16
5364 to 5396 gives 9.20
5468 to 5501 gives 9.27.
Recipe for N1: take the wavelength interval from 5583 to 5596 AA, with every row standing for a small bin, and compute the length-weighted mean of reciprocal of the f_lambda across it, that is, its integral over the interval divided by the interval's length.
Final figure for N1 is 0.126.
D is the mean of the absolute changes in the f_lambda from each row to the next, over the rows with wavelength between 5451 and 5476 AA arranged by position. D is 0.49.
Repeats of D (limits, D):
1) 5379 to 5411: 0.70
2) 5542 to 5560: 0.91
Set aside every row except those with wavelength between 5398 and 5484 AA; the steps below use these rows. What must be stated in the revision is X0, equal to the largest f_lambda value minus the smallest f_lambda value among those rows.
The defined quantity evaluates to 2.2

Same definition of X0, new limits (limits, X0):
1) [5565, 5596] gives 0.9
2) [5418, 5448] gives 2.0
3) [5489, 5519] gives 1.4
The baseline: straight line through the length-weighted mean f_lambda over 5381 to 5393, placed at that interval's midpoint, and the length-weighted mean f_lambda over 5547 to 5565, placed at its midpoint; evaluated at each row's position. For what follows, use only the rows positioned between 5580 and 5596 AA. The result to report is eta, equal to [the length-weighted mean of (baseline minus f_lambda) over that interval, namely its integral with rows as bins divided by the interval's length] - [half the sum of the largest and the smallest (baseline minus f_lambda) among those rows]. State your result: 0.102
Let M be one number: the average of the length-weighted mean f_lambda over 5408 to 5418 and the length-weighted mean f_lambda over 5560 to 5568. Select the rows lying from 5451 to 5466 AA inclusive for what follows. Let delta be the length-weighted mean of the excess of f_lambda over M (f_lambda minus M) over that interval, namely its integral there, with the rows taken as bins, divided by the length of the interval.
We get 0.16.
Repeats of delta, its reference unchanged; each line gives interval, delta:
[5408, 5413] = 0.26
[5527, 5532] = -0.12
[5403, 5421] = 0.29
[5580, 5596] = -0.05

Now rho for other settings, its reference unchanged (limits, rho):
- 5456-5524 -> 5505.11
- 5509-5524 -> 5512.72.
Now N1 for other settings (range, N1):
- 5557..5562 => 0.131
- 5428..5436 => 0.117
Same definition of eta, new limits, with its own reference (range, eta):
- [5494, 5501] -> 0.000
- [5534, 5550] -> 0.057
